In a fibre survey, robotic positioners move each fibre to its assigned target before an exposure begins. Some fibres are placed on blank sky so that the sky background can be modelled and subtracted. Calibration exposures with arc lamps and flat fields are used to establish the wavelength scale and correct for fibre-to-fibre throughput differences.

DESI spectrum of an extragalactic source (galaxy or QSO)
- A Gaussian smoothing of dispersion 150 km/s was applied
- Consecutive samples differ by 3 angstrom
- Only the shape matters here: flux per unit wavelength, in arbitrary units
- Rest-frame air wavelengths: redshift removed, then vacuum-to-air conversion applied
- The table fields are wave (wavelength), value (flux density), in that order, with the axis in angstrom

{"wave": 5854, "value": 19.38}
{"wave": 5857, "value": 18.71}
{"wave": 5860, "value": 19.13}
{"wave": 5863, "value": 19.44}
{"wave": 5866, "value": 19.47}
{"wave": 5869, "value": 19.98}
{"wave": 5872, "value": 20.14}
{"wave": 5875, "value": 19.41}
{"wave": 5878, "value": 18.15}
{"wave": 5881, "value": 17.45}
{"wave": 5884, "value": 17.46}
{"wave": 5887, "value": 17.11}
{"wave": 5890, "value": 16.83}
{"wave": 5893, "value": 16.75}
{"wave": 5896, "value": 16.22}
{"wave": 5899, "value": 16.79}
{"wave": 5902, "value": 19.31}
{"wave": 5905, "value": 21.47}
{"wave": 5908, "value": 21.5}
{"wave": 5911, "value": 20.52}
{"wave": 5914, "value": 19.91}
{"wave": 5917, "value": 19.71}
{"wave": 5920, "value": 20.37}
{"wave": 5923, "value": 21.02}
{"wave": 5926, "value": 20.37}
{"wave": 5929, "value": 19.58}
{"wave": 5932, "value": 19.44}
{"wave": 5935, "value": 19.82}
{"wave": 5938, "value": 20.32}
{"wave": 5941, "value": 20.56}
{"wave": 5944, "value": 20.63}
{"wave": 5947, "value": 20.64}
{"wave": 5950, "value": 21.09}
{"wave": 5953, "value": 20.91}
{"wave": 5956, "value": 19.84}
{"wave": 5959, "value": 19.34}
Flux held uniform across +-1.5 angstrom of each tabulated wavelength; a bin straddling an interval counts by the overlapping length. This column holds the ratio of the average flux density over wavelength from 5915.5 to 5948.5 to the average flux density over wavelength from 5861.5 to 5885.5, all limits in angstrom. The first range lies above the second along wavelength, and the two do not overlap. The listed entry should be 1.07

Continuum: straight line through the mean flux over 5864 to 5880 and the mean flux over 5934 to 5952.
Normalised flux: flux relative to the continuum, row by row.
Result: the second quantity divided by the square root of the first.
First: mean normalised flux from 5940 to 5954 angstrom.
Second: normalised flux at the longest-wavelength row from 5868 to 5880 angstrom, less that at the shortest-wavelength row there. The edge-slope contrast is -0.10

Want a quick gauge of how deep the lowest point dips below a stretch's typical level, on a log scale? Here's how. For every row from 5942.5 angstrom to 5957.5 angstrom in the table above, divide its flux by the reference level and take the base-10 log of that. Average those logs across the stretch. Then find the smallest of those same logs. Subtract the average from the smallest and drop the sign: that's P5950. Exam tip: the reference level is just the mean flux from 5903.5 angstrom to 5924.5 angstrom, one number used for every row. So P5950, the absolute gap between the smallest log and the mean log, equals 0.0167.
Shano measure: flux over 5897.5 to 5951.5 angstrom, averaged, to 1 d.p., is 20.2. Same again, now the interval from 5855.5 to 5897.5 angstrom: 18.3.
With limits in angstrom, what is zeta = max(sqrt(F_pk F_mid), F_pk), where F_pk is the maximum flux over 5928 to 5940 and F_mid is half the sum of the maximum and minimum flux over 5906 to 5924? 20.5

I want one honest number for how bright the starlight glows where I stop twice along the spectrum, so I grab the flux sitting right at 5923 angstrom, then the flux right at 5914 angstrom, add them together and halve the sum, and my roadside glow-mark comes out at 20.5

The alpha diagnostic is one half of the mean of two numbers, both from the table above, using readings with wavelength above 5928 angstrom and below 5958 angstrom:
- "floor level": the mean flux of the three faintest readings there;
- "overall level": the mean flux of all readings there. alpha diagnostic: 9.97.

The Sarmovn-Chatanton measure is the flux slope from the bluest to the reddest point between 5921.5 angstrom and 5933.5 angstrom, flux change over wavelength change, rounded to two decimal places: -0.18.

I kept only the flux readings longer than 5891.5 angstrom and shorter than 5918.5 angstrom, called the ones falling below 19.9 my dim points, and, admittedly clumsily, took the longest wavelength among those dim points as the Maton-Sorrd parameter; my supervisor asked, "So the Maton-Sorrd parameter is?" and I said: 5917 angstrom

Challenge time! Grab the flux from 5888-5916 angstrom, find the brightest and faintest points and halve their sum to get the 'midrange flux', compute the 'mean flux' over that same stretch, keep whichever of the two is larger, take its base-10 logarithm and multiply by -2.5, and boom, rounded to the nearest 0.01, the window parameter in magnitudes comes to -3.19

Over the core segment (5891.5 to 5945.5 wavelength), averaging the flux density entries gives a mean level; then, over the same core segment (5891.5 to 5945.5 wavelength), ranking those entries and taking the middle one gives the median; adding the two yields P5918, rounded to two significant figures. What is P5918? 40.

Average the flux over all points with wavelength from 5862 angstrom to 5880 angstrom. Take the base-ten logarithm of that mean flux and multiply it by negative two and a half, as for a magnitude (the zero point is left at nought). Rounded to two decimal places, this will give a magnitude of -3.22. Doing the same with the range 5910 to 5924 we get -3.27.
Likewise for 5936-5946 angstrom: -3.28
